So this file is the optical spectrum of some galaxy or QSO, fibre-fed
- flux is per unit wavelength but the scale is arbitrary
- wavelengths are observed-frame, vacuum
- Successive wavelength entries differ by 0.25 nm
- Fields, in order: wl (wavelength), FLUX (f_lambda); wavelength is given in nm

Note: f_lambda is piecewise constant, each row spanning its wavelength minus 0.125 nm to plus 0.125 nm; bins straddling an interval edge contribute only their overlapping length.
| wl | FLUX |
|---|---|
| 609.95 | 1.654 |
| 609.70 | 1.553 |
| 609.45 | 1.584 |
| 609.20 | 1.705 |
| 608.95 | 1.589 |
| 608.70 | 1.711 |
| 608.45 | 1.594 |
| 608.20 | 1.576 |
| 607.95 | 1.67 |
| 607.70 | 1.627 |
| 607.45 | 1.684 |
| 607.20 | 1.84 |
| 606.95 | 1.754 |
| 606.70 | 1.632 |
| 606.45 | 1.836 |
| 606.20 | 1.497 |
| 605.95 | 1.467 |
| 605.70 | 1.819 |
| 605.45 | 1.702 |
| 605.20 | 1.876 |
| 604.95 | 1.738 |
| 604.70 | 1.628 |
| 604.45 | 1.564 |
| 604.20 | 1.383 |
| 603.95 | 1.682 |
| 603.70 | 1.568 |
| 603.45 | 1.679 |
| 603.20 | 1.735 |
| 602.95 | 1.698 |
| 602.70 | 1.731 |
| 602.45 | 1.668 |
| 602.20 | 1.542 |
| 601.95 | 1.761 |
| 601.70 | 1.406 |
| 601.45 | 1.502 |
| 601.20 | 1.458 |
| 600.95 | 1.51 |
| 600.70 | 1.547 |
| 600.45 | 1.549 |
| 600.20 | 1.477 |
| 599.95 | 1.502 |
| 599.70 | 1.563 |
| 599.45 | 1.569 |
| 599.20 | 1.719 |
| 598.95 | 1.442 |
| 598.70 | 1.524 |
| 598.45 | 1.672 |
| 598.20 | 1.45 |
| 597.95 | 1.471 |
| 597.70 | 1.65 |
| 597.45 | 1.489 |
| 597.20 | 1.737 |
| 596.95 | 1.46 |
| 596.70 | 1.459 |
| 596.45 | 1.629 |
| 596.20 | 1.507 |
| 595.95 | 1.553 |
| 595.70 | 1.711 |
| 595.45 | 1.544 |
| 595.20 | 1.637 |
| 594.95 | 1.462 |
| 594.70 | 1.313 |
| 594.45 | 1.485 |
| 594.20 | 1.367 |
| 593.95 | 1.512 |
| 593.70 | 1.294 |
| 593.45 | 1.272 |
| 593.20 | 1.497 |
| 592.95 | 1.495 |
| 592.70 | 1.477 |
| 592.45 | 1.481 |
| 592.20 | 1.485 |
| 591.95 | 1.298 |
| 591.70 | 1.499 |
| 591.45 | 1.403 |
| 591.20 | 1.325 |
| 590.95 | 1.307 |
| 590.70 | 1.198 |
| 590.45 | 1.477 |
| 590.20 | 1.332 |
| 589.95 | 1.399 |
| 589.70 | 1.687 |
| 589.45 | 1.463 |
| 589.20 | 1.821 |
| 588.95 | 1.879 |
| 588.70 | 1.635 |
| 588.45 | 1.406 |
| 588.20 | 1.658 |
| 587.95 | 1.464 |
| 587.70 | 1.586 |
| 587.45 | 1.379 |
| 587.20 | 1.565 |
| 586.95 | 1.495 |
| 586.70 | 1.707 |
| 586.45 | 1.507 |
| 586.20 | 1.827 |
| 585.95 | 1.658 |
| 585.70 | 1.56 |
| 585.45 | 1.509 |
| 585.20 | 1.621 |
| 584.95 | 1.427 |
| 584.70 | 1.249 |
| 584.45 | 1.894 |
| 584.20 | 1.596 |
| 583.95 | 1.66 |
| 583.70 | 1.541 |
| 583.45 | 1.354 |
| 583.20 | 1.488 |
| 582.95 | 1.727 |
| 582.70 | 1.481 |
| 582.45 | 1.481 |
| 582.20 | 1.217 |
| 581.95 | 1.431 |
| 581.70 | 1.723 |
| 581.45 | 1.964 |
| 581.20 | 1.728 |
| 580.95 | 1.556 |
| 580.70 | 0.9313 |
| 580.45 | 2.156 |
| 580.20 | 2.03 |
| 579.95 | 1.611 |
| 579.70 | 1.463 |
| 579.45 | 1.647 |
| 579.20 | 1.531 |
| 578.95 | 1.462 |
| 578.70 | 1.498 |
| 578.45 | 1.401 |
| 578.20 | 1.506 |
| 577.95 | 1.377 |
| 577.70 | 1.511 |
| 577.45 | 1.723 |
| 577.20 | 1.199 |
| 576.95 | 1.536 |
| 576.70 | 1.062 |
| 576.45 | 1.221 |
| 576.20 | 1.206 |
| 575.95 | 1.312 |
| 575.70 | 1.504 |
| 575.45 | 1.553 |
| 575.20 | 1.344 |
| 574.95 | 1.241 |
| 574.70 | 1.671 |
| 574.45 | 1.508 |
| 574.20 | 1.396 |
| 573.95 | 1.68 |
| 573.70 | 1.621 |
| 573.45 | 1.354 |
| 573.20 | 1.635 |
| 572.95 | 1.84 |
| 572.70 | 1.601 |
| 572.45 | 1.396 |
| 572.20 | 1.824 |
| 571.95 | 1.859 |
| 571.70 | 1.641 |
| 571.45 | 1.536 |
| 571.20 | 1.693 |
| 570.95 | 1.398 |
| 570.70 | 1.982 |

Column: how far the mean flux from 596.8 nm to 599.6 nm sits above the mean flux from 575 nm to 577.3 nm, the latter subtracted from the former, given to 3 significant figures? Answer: 0.236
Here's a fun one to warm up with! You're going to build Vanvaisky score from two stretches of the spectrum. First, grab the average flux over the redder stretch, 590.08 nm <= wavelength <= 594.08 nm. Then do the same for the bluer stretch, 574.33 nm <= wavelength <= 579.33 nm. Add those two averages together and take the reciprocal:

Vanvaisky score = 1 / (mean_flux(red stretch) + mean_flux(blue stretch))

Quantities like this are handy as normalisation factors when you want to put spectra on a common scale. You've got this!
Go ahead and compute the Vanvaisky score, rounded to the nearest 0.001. 0.355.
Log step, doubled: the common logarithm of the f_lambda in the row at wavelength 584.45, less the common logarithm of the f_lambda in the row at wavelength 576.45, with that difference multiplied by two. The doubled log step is 0.38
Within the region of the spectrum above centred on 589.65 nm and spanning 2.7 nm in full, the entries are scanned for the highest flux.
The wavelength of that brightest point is 588.95 nm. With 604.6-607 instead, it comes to 605.20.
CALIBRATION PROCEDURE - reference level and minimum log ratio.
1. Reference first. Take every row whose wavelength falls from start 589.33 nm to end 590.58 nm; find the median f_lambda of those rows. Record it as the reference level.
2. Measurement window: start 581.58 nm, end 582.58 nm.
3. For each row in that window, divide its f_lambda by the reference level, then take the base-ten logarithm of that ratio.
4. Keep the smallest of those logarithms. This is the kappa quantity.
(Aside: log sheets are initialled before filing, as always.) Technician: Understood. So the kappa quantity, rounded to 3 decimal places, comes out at -0.080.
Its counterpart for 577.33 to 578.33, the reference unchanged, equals -0.026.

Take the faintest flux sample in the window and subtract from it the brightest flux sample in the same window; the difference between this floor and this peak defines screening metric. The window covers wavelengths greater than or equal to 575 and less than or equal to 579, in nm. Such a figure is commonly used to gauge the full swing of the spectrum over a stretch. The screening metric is -0.66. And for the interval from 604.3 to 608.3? -0.41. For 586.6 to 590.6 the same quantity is -0.55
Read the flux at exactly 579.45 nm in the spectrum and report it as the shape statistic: 1.647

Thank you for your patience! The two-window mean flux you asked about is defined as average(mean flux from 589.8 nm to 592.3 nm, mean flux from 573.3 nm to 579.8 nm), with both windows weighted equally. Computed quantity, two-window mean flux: 1.41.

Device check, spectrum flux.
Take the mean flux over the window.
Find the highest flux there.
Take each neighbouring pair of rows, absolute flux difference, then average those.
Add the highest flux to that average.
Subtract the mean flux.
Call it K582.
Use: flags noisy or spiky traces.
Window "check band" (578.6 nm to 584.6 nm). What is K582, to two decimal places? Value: 0.81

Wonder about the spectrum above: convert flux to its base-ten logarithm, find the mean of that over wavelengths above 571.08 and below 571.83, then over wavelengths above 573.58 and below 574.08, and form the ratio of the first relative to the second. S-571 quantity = 1.0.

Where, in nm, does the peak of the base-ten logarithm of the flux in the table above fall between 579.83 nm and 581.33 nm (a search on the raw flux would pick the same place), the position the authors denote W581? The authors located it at 580.45 nm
